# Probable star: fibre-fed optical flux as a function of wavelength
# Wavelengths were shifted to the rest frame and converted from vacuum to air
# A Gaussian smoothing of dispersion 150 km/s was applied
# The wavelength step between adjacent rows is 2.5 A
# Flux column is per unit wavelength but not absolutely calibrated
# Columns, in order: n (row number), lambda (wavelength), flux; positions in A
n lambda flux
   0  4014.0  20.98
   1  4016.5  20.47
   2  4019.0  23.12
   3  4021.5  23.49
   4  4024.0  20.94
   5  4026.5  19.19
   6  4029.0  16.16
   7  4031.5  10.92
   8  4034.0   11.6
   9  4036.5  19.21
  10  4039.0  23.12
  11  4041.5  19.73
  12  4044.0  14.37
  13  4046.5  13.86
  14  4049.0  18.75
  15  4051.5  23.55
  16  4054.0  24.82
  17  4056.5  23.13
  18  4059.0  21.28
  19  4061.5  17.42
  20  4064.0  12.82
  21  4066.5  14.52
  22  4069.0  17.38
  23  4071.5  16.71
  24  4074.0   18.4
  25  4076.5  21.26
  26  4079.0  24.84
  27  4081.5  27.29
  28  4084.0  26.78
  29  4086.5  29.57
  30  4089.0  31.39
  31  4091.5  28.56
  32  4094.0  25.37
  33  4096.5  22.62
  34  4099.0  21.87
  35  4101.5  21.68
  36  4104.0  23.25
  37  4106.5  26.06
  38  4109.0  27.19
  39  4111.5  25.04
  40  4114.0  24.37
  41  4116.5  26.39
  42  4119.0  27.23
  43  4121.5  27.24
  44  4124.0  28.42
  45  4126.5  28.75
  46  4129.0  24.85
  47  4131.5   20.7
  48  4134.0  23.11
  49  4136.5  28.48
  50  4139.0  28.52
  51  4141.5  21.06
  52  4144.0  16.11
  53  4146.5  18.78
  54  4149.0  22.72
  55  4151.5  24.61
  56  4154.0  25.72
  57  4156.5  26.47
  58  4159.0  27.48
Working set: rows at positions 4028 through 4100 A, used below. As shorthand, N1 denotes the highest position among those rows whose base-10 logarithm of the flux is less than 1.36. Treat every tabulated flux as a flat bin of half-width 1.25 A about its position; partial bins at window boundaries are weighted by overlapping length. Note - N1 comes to 4099.0 A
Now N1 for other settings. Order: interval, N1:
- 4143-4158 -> 4149.0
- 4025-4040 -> 4036.5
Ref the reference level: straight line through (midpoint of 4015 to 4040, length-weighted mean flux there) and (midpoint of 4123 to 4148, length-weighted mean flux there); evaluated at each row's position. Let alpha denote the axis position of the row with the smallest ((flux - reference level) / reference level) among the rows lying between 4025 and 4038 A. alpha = 4031.5 A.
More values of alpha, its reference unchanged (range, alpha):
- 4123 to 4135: 4131.5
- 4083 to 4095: 4094.0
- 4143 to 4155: 4144.0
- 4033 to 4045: 4034.0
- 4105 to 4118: 4114.0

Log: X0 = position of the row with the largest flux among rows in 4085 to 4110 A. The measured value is 4089.0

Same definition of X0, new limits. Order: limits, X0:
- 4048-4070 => 4054.0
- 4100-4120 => 4119.0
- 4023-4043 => 4039.0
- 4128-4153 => 4139.0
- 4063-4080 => 4079.0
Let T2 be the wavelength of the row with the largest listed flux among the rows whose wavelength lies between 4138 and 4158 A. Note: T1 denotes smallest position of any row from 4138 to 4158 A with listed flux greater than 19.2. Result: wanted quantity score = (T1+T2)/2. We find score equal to 4139.0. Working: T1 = 4139.0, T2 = 4139.0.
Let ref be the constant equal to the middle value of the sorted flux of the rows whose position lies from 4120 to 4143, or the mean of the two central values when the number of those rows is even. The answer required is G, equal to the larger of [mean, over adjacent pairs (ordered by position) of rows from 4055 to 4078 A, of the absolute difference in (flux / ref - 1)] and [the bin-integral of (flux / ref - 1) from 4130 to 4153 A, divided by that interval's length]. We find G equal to 0.092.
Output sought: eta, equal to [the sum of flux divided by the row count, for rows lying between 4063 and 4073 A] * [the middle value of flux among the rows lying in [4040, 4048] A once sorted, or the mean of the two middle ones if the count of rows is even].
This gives 221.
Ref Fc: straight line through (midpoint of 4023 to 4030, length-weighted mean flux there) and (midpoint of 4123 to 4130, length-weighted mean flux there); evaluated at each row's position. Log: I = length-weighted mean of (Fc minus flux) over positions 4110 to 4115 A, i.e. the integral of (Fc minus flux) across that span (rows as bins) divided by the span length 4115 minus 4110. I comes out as 1.3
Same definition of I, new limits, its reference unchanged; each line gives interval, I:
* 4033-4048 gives 2.9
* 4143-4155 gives 7.7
